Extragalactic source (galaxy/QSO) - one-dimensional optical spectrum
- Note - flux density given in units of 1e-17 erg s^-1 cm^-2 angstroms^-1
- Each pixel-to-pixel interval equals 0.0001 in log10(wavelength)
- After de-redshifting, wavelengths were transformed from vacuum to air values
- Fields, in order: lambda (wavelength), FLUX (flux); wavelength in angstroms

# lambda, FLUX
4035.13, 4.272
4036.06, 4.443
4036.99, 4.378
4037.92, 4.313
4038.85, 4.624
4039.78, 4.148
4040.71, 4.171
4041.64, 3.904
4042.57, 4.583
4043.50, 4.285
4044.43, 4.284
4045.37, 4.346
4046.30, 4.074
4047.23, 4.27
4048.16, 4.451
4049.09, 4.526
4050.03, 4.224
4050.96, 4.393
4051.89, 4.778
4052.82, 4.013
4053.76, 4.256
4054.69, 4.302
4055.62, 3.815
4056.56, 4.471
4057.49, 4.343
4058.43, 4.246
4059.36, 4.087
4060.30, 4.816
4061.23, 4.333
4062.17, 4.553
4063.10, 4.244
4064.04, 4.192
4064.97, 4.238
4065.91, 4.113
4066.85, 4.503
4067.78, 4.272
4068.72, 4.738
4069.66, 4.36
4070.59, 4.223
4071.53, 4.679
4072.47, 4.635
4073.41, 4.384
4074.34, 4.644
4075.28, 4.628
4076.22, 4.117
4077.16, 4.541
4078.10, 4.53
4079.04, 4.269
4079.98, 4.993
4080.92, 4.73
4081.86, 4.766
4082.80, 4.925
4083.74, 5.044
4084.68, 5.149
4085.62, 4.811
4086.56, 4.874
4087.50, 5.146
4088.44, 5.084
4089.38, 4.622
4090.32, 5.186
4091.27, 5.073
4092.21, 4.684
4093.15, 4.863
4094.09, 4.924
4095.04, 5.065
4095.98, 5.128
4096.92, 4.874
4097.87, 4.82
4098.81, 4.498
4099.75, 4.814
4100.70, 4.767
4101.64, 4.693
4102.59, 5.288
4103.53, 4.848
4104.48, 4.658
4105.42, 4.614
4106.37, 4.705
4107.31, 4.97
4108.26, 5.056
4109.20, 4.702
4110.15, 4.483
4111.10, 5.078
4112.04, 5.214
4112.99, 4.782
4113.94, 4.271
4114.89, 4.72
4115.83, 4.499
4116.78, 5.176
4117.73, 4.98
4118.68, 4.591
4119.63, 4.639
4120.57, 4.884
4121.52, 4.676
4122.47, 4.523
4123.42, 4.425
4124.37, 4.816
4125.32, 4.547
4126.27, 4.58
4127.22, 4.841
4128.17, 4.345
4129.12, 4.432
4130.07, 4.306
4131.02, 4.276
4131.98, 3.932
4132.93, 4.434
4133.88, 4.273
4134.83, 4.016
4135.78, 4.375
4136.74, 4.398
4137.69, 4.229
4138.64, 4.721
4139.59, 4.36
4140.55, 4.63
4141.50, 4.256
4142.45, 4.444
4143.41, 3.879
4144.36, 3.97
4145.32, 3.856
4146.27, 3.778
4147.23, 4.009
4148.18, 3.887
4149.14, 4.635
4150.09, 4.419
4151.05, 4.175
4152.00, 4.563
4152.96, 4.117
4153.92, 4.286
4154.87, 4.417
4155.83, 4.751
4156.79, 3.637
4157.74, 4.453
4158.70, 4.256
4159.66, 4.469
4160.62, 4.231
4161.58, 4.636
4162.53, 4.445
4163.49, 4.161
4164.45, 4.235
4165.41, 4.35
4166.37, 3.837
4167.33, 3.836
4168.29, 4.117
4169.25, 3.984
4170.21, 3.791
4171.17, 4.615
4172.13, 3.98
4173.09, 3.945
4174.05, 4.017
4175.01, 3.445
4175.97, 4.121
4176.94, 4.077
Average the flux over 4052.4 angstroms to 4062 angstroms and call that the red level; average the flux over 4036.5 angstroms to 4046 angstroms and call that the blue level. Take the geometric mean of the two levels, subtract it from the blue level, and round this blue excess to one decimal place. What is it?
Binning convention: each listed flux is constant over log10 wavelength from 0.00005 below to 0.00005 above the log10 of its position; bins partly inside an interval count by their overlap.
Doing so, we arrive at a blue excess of 0.0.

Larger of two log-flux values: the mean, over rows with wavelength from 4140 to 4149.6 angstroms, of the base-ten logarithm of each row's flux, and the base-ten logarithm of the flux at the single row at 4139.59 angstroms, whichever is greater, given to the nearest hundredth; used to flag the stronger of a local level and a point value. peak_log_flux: 0.64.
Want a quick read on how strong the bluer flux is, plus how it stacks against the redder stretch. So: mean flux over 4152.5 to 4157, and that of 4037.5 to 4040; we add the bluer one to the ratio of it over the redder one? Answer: 5.4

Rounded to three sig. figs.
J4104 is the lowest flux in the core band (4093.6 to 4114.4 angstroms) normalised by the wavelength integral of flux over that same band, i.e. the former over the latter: 0.0425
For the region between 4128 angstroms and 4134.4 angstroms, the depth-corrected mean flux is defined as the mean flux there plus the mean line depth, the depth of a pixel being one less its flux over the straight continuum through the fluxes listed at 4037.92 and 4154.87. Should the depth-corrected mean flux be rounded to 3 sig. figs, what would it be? 4.31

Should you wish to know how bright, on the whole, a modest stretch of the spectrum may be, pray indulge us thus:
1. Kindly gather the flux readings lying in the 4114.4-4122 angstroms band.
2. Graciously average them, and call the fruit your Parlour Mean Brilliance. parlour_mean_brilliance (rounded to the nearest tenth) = 4.8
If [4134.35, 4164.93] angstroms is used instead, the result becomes 4.3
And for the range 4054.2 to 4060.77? 4.3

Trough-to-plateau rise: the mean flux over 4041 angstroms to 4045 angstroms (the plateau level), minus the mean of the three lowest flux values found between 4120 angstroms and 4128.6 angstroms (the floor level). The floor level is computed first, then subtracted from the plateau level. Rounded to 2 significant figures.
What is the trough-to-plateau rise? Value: -0.17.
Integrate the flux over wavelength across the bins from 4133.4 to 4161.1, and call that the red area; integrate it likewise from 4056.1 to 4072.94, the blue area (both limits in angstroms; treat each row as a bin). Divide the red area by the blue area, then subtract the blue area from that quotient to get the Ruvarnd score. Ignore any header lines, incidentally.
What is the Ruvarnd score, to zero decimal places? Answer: -72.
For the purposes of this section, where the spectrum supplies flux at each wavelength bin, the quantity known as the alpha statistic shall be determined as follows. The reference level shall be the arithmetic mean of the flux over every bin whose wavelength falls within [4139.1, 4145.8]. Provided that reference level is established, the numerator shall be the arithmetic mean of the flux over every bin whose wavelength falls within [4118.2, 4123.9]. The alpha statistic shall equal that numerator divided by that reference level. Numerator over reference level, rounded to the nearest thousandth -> 1.101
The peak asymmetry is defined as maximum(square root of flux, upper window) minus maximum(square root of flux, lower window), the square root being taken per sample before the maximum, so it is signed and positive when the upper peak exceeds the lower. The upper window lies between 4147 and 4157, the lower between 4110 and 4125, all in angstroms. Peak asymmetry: -0.10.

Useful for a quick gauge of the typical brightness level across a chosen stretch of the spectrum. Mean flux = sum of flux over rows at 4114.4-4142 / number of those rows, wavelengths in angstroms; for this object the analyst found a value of 4.51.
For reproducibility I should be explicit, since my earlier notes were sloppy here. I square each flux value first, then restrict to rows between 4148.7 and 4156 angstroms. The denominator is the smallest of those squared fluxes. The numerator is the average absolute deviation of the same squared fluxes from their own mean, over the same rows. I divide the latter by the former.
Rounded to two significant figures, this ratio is 0.090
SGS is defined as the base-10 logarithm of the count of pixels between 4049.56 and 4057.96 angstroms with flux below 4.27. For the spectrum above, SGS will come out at 0.6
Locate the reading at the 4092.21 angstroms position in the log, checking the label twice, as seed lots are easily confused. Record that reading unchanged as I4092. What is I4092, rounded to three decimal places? 4.684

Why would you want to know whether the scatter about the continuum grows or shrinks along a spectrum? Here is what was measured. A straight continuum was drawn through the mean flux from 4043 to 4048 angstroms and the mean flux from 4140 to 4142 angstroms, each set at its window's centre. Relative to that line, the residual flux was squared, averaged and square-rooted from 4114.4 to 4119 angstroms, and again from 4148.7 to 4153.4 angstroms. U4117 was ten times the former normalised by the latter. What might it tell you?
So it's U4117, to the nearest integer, 21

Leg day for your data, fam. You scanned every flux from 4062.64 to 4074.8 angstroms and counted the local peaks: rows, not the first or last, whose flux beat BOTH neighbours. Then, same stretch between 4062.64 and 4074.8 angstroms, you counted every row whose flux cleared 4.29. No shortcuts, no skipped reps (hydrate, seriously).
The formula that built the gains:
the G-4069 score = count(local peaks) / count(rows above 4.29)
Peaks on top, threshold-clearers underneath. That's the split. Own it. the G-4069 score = 0.57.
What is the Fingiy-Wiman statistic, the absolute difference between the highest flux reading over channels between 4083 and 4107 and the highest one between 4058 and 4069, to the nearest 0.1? 0.5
